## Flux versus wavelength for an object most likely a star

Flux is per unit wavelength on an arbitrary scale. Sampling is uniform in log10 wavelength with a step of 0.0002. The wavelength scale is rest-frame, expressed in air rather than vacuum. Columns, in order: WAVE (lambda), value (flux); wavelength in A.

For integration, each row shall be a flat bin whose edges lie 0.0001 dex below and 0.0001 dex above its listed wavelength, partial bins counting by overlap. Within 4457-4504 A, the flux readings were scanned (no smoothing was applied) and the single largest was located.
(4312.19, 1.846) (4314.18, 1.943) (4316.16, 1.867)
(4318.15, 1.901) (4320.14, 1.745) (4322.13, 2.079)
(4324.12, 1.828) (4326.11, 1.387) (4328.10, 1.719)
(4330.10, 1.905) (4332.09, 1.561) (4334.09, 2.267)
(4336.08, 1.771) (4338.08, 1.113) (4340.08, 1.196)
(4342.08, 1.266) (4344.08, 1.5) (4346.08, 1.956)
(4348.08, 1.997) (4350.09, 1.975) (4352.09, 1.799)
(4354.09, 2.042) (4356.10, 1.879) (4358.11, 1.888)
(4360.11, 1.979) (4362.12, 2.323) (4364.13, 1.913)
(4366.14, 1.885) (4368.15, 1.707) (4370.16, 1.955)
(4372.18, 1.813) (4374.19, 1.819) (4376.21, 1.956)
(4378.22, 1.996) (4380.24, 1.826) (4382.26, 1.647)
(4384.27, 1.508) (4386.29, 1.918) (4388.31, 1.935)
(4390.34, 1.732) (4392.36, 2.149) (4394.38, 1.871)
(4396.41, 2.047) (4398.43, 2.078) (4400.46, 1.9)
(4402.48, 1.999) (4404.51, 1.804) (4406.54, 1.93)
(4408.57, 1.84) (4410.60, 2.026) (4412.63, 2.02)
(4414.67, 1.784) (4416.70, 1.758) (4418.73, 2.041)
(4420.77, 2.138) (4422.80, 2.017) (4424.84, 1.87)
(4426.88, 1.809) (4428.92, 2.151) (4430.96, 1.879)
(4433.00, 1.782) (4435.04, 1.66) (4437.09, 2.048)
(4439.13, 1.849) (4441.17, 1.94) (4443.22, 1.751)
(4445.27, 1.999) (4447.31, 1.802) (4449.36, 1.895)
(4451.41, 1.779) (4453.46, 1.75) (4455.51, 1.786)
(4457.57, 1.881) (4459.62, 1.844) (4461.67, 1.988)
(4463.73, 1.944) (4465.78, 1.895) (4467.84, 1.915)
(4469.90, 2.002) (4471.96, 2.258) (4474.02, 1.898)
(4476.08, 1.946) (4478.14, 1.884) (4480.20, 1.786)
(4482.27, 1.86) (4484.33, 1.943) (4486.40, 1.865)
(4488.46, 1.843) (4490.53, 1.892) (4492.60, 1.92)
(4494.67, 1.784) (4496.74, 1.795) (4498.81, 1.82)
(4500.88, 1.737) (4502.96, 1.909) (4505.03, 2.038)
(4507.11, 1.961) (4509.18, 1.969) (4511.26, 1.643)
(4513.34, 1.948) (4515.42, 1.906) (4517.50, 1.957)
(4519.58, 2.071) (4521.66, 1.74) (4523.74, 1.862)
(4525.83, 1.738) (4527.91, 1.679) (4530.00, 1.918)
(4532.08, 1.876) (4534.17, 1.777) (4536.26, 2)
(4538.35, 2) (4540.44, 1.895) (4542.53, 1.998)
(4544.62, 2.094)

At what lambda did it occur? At 4471.96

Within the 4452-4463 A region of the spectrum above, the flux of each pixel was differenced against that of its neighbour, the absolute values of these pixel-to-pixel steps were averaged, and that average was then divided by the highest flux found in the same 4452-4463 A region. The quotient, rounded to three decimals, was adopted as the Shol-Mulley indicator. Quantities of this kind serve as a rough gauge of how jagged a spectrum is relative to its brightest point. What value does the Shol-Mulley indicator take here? 0.039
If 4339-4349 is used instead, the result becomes 0.100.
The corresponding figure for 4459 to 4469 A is 0.032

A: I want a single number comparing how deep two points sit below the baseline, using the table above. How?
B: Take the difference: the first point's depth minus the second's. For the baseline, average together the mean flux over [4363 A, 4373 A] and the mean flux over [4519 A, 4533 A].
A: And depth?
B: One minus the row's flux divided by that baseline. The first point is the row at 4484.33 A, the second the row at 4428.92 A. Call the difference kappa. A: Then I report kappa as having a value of 0.113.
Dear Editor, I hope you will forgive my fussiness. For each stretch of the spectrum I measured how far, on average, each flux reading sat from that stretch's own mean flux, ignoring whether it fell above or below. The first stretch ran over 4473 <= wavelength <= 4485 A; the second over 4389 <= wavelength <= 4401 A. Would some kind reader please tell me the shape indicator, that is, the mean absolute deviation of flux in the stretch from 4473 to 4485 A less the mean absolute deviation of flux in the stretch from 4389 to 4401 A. -0.086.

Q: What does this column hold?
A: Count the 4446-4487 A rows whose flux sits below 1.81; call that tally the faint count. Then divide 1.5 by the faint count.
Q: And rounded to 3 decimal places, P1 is 0.300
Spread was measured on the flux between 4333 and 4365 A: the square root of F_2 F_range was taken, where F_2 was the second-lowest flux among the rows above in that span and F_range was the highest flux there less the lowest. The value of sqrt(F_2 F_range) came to 1.20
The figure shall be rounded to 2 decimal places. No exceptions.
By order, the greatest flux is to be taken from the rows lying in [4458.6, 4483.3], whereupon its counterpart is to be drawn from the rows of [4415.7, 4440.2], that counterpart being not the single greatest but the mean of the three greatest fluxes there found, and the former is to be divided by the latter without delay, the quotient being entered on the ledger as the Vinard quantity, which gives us 1.07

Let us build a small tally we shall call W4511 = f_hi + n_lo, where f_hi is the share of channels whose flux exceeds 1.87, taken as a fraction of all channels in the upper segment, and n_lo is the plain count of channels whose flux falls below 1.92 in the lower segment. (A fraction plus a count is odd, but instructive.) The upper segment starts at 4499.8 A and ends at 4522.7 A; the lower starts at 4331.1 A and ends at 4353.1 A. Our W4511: 7.7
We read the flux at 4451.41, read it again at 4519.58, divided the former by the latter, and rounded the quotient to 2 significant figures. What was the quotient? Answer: 0.86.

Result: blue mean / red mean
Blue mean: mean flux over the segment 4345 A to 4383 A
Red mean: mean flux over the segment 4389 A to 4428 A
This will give 0.99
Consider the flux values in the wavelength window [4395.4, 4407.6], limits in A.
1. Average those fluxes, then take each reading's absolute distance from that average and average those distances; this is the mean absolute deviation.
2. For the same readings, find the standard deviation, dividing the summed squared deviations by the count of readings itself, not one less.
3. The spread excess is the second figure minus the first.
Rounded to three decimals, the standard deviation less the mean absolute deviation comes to 0.011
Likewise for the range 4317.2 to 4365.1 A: 0.068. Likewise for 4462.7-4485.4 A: 0.042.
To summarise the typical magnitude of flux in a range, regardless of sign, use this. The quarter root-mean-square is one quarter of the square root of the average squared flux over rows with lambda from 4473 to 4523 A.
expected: 0.471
